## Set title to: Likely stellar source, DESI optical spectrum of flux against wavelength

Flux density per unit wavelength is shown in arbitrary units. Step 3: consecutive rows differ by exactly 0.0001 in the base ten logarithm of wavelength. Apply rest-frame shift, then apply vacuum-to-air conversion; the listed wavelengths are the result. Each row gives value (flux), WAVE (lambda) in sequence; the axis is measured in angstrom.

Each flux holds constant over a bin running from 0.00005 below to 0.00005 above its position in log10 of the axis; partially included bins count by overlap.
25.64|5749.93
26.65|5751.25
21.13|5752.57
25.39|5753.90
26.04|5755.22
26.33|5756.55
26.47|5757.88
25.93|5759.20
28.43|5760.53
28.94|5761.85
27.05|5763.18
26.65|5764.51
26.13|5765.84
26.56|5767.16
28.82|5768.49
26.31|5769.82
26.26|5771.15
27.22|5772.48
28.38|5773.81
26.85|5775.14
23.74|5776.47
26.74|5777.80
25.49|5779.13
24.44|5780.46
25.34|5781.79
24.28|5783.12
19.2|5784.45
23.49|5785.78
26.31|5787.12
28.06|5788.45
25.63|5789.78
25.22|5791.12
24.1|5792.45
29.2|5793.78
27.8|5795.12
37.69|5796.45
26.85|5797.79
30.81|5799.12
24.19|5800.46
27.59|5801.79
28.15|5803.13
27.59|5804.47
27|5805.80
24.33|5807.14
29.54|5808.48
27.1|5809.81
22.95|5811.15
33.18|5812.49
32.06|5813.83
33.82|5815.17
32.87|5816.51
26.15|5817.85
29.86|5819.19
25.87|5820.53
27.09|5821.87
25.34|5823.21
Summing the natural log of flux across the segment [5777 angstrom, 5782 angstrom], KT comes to 13.0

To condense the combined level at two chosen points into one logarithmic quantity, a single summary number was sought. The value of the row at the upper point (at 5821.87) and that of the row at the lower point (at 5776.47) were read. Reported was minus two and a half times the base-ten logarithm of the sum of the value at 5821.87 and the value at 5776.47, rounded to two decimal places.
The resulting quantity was -4.27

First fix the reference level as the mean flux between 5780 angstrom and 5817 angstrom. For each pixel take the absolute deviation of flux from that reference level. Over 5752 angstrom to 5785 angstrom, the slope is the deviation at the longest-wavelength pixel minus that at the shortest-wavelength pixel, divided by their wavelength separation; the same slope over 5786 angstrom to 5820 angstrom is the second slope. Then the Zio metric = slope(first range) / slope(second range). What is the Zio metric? 2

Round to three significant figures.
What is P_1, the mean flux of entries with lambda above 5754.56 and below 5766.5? 26.9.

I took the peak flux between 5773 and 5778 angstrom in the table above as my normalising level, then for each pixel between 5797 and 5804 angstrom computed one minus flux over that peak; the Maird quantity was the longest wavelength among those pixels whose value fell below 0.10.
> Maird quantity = 5803.13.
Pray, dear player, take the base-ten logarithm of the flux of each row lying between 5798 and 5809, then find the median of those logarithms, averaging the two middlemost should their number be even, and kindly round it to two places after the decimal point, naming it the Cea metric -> 1.44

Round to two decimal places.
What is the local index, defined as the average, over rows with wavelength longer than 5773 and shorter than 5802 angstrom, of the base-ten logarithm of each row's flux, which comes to 1.42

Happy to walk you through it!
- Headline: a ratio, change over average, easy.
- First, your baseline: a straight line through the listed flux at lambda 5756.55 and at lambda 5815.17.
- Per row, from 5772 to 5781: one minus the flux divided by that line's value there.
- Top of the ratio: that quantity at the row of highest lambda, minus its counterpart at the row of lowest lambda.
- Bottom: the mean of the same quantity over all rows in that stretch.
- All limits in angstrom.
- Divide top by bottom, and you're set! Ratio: 1.3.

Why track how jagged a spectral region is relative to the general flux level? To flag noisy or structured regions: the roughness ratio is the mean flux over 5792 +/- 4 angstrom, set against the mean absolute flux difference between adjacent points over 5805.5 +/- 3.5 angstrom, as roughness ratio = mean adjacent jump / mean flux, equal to 0.08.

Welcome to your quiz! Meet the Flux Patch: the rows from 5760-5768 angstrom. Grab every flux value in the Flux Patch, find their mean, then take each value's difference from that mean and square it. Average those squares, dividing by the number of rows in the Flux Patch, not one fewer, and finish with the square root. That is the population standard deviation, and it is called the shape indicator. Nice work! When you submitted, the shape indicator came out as 1.0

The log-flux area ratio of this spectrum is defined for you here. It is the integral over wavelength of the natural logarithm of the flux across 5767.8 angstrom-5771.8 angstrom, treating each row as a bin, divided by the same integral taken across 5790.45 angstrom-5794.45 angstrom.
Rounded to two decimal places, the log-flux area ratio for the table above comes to 1.01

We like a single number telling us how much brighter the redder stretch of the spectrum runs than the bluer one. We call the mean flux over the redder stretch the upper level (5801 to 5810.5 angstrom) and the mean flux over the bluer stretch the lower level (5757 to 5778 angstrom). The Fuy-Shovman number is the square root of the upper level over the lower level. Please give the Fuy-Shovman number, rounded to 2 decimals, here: 1.01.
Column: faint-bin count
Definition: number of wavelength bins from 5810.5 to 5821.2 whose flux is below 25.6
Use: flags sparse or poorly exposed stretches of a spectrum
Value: 1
